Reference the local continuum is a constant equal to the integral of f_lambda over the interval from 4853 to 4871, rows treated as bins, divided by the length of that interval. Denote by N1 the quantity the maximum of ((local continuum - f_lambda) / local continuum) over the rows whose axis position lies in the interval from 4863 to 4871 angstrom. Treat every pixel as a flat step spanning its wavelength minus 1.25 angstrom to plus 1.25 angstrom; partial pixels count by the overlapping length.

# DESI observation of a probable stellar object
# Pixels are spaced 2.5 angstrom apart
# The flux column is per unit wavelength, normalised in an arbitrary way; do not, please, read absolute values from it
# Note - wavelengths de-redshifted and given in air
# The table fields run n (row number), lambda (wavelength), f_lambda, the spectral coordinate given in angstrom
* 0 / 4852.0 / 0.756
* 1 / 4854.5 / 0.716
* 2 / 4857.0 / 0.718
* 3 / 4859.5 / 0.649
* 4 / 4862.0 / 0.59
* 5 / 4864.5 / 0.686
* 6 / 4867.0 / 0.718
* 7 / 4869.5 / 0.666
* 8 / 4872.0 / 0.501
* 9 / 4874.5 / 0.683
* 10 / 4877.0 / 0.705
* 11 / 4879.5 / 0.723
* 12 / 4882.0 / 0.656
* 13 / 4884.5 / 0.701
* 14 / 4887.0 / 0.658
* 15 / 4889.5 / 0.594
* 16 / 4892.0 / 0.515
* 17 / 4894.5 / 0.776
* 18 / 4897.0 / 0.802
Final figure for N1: 0.02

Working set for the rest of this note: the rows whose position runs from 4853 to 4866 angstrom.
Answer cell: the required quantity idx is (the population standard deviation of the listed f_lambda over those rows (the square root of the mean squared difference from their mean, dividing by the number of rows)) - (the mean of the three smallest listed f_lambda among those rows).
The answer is -0.59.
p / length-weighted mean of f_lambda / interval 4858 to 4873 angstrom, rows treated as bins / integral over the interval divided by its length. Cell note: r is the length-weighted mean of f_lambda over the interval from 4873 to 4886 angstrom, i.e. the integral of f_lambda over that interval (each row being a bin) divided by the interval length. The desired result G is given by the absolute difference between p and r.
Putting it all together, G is 0.051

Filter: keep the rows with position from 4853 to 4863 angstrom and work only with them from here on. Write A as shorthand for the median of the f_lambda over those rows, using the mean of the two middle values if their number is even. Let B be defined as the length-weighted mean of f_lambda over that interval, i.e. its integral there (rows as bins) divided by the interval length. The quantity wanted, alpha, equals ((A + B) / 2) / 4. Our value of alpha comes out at 0.169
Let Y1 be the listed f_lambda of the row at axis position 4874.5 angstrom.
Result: 0.683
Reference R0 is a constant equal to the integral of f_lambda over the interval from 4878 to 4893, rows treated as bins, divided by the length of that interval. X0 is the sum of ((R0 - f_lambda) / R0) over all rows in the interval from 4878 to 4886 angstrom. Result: -0.228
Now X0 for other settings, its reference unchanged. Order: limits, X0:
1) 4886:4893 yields 0.258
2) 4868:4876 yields 0.129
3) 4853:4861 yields -0.233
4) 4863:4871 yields -0.213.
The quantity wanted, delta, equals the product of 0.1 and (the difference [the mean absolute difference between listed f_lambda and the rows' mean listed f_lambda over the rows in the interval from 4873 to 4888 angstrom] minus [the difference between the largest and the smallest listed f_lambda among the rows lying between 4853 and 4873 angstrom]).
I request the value -0.0195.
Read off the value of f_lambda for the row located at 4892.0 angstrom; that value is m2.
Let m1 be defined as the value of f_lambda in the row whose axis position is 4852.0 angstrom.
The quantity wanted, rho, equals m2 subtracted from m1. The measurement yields 0.24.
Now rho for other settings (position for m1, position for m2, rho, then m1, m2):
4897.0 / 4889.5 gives 0.21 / 0.802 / 0.594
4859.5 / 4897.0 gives -0.15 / 0.649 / 0.802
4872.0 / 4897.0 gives -0.30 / 0.501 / 0.802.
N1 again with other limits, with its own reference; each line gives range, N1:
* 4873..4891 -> 0.12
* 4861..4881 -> 0.26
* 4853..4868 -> 0.13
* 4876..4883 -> 0.03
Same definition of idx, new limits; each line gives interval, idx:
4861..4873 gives -0.51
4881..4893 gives -0.52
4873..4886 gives -0.66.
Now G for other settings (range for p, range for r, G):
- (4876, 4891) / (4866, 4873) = 0.040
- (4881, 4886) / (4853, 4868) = 0.002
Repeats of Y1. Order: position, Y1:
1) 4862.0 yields 0.59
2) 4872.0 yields 0.501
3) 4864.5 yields 0.686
